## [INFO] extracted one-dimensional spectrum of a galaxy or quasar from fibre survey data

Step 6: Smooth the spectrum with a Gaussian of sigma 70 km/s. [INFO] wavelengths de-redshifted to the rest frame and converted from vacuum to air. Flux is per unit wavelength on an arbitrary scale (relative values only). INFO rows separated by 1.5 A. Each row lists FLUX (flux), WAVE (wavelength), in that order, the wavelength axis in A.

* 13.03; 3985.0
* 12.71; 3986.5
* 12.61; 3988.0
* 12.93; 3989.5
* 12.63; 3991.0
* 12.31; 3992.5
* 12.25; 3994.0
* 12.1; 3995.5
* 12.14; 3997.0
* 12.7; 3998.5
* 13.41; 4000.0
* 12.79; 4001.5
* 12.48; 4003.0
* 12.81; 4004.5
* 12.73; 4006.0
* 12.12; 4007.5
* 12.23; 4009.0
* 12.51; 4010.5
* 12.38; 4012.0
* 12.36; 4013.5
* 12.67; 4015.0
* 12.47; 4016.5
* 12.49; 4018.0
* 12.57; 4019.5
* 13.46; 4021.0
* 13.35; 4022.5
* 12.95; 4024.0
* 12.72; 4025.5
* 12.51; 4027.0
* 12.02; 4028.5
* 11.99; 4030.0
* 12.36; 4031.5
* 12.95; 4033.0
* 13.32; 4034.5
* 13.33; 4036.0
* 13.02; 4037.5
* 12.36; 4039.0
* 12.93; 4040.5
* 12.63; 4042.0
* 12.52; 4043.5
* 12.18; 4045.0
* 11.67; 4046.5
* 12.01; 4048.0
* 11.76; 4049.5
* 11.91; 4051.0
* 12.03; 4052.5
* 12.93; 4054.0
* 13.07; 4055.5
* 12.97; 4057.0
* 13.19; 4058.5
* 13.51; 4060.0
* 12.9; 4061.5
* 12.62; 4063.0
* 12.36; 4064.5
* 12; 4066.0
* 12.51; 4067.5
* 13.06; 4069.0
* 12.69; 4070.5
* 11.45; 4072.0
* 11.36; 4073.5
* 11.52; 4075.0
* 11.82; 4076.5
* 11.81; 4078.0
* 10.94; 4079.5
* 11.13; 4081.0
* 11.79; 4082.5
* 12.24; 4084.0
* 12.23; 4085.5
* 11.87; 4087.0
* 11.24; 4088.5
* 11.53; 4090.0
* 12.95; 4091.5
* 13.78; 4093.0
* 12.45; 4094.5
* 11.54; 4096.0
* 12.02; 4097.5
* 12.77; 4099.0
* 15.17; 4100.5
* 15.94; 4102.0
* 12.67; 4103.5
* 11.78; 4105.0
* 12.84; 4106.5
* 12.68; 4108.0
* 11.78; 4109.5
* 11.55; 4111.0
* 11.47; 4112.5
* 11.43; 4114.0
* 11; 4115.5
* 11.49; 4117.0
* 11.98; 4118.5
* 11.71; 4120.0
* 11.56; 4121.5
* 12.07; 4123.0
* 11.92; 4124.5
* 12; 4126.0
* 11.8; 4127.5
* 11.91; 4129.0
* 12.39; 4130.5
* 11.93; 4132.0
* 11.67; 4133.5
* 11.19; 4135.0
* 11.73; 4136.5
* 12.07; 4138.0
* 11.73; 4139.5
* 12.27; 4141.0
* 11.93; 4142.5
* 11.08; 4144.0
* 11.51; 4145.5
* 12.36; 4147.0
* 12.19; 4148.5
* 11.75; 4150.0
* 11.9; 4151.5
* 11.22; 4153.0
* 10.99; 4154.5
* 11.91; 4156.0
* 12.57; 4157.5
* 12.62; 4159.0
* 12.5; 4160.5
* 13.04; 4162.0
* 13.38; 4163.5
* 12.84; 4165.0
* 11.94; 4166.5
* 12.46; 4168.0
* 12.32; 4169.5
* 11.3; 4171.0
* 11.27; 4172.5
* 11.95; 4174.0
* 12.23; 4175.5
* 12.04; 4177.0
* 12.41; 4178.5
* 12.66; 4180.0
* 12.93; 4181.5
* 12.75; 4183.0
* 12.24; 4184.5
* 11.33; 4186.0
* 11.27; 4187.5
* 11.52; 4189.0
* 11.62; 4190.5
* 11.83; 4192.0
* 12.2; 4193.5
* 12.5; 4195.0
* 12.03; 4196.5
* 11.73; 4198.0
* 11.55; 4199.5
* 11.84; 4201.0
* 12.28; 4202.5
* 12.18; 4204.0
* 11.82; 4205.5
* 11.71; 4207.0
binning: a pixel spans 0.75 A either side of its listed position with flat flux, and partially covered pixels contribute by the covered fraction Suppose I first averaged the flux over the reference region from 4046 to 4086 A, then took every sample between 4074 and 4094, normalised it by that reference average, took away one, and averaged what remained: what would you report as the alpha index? -0.024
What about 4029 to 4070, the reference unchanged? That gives 0.032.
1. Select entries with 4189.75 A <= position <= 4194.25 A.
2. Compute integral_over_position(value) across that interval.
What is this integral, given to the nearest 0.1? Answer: 53.5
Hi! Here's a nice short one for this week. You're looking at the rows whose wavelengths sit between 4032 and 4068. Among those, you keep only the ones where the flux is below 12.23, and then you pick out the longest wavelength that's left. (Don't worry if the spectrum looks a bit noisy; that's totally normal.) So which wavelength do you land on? 4066.0 A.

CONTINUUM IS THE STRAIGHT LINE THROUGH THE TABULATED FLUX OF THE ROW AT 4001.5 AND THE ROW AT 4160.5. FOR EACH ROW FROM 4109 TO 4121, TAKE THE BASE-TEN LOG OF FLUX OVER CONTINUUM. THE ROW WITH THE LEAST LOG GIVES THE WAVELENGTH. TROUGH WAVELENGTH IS 4115.5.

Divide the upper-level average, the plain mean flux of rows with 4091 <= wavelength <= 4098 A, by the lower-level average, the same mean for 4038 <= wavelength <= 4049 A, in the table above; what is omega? 1.02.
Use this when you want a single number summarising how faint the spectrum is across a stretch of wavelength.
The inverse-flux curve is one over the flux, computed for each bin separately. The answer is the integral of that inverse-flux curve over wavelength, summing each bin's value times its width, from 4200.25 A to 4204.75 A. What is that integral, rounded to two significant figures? 0.37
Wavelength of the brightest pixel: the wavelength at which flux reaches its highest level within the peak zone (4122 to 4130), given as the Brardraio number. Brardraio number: 4123.0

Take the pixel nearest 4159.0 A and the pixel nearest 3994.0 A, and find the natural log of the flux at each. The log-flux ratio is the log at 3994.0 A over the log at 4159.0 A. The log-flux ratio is 0.99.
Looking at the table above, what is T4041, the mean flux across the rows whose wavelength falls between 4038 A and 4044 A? 12.6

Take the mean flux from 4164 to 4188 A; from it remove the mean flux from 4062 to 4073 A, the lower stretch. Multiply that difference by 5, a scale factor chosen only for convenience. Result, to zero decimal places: -1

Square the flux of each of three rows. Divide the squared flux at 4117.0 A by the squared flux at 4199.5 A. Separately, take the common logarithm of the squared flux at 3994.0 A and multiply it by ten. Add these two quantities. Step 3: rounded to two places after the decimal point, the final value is 22.75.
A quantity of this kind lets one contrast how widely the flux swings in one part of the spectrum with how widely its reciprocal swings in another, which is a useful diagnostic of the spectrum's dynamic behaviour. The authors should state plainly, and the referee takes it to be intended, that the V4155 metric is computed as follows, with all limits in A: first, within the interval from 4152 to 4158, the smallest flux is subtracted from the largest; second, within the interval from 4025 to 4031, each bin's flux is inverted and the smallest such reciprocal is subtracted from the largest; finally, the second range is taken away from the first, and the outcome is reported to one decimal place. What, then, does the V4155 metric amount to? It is 1.6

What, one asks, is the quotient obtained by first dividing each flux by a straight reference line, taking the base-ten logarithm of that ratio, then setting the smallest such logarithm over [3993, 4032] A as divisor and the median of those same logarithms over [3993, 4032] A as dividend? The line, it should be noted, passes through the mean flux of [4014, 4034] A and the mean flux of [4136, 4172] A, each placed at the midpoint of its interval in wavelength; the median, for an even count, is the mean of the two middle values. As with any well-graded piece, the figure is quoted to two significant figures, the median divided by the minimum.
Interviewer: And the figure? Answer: 0.29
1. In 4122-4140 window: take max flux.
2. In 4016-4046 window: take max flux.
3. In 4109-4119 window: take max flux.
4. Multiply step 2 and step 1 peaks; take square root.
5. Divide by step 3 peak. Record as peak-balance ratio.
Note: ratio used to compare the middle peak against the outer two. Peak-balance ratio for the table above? 1.08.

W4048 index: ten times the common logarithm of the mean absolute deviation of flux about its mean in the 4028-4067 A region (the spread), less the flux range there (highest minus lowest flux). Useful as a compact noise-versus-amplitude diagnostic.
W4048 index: -5.1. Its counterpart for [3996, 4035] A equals -6.3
